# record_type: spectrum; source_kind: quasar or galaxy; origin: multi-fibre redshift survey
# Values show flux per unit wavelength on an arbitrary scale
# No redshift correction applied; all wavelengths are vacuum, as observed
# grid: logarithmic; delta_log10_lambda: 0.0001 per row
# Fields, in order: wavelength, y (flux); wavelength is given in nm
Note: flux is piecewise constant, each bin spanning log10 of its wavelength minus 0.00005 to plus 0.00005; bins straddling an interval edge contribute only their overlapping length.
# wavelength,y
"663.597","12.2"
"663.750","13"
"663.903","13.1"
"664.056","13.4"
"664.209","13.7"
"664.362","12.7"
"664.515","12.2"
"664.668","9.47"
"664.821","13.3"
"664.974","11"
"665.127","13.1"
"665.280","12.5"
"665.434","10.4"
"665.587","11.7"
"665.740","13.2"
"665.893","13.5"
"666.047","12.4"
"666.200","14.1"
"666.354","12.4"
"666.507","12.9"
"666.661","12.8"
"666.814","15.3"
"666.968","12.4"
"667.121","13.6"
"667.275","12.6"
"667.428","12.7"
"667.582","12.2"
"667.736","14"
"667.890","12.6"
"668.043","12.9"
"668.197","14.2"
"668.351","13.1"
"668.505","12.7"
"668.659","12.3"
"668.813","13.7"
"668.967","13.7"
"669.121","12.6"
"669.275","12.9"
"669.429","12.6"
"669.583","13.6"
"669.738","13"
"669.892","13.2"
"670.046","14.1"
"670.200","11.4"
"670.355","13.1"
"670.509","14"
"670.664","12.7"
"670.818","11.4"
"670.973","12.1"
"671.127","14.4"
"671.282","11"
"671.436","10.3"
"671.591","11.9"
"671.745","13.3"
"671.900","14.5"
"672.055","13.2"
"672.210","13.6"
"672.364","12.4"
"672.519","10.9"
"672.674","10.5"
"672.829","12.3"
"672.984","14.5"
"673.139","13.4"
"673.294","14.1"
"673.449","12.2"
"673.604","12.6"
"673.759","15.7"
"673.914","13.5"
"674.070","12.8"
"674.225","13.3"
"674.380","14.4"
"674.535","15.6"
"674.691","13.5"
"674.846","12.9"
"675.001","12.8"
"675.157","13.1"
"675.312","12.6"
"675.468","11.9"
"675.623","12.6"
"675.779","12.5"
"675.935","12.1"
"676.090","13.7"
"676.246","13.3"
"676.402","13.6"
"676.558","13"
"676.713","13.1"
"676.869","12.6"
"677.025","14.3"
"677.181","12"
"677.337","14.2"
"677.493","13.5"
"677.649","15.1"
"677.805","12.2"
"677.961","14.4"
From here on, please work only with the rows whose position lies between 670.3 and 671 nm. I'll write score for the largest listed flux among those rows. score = 14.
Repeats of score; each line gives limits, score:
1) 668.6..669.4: 13.7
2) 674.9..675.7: 13.1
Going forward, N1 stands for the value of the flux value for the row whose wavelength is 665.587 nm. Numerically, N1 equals 11.7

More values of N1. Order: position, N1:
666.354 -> 12.4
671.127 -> 14.4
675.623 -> 12.6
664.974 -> 11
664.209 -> 13.7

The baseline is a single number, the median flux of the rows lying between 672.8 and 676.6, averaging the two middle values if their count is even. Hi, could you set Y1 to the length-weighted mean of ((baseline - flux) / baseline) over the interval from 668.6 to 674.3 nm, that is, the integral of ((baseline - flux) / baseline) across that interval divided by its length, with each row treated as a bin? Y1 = 0.016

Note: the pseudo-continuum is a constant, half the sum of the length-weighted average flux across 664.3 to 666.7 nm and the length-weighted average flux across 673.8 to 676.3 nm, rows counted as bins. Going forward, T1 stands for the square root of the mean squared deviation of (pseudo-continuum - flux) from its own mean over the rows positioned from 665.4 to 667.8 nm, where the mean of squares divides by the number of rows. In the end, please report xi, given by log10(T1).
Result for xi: 0.03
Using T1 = 1.07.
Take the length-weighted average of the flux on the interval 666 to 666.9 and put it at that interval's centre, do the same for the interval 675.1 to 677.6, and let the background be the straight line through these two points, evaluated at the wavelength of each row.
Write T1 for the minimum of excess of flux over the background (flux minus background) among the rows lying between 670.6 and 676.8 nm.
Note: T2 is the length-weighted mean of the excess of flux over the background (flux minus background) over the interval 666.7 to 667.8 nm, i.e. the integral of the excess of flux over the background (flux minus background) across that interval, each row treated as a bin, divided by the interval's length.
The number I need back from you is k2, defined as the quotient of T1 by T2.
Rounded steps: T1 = -2.9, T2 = -0.1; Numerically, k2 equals 37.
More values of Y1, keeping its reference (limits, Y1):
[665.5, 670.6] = 0.002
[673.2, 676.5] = -0.013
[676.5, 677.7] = -0.026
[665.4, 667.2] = 0.011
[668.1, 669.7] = -0.003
